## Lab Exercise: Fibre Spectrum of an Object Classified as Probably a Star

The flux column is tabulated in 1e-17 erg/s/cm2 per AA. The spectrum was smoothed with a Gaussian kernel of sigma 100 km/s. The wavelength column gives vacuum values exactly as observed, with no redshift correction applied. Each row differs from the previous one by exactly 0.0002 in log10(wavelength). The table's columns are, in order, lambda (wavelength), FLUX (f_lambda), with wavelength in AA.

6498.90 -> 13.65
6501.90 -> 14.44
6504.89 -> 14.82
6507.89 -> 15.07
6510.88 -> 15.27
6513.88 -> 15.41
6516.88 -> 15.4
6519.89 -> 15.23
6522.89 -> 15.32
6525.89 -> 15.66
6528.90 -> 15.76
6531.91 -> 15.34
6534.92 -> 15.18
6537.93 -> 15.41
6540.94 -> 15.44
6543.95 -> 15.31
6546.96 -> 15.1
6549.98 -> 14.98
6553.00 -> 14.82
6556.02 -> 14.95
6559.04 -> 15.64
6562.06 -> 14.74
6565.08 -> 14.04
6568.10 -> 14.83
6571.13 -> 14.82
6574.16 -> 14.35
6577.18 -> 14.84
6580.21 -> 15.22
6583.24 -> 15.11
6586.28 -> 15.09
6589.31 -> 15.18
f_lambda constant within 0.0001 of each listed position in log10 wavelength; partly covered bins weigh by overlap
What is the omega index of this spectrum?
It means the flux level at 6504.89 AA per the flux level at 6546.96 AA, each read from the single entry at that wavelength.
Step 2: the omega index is 0.98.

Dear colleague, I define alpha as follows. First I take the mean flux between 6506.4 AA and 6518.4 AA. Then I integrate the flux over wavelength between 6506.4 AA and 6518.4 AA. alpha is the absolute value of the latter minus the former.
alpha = 168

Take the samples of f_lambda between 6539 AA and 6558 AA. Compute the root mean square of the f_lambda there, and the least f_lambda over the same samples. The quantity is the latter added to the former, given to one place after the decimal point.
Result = 29.9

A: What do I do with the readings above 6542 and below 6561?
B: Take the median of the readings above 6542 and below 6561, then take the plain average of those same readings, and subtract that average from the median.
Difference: -0.09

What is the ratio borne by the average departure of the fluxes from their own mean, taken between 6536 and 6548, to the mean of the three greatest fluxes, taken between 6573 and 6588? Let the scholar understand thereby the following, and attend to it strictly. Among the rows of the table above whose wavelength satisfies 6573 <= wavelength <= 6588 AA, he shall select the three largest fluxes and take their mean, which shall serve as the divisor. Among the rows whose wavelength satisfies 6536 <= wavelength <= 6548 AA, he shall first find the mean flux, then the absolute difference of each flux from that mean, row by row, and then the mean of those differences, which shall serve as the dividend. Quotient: 0.0073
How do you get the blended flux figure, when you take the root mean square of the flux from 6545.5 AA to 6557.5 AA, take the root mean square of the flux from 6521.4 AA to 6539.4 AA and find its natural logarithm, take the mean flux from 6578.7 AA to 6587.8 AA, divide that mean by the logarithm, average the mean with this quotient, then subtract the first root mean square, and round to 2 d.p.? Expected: -4.63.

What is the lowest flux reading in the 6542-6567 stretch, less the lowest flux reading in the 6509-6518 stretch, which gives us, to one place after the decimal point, -1.2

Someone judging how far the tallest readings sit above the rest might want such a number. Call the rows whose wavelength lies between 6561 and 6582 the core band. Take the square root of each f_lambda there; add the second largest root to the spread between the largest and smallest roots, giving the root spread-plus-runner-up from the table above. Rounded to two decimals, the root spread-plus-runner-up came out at 4.01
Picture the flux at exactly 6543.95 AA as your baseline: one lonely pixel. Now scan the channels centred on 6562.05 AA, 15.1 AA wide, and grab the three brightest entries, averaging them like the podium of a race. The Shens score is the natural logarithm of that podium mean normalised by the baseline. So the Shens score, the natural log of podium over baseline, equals -0.011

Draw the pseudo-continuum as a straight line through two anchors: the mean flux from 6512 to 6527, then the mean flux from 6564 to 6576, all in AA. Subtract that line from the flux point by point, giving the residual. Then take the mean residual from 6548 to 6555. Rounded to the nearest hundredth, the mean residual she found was 0.06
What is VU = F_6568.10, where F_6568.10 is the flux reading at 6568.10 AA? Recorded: 14.83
